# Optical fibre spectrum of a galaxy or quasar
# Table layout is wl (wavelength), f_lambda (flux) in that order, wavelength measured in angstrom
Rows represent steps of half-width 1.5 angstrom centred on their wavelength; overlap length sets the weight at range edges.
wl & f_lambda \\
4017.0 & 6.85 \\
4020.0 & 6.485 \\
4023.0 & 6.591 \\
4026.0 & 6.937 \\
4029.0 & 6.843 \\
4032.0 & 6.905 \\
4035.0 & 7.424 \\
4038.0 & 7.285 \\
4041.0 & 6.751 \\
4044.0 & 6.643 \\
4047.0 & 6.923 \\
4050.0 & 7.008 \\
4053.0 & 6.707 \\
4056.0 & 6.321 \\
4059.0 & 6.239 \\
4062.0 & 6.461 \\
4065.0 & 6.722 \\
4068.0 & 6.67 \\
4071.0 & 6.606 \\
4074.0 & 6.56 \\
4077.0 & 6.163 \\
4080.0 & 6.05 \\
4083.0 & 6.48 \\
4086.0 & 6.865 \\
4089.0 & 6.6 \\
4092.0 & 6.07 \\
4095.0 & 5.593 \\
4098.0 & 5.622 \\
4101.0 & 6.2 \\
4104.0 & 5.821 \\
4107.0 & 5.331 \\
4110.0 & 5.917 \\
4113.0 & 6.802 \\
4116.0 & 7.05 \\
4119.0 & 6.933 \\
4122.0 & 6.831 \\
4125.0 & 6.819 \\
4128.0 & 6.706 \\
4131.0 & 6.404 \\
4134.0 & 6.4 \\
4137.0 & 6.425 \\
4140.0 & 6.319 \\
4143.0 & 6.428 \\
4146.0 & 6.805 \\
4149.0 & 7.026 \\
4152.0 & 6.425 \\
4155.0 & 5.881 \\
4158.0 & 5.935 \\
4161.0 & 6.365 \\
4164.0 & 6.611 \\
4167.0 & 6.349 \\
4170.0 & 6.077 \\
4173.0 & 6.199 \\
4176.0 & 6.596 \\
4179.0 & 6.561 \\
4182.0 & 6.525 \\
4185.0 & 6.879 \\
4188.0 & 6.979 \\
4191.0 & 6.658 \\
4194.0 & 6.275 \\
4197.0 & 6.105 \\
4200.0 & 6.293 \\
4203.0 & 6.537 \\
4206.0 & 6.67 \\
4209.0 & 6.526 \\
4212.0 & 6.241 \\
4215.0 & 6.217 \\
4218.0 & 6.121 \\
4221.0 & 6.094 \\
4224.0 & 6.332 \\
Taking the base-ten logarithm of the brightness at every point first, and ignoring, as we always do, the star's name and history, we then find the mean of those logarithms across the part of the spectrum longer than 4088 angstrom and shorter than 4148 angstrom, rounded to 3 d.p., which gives 0.802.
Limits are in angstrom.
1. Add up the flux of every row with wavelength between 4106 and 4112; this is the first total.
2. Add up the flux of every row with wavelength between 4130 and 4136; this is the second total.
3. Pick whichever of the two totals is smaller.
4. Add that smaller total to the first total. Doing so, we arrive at 22.5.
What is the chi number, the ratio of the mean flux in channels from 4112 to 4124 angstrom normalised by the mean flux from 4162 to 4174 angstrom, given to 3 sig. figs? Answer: 1.09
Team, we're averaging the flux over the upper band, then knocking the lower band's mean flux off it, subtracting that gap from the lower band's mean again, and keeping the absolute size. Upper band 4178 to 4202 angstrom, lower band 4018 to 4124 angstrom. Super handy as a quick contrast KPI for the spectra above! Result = 6.52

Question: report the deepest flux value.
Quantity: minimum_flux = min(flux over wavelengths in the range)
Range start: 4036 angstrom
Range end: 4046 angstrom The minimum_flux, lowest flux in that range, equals 6.643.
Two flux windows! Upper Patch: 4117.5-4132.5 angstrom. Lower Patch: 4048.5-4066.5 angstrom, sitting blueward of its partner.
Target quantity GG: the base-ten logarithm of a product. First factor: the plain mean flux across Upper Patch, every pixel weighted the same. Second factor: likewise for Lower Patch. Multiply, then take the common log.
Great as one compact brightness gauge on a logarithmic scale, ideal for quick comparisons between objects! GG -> 1.65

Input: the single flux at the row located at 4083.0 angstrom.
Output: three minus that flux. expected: -3.48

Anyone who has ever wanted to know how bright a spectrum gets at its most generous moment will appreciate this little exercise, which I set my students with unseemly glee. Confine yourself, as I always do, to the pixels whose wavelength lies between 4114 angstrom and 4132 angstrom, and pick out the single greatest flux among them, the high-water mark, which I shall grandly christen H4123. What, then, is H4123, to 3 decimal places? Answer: 7.050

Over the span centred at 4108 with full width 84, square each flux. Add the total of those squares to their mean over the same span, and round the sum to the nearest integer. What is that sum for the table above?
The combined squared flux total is 1198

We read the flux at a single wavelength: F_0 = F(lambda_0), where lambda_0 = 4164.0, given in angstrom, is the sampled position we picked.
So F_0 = 6.611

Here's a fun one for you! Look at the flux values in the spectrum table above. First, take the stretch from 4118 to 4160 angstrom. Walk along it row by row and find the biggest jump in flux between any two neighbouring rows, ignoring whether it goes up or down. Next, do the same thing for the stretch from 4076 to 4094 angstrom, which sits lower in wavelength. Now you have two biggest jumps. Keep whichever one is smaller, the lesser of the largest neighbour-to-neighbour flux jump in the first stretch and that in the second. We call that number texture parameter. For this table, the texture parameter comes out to 0.530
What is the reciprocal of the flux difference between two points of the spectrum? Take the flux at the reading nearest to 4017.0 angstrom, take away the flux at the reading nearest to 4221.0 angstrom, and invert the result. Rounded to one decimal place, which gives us 1.3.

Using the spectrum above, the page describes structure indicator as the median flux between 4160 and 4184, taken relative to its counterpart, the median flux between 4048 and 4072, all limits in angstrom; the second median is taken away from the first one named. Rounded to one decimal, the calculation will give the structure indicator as -0.2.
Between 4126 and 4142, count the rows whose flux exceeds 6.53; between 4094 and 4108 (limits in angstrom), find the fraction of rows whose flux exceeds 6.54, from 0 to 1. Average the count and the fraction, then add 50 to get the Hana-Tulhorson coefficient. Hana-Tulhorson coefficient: 50.5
